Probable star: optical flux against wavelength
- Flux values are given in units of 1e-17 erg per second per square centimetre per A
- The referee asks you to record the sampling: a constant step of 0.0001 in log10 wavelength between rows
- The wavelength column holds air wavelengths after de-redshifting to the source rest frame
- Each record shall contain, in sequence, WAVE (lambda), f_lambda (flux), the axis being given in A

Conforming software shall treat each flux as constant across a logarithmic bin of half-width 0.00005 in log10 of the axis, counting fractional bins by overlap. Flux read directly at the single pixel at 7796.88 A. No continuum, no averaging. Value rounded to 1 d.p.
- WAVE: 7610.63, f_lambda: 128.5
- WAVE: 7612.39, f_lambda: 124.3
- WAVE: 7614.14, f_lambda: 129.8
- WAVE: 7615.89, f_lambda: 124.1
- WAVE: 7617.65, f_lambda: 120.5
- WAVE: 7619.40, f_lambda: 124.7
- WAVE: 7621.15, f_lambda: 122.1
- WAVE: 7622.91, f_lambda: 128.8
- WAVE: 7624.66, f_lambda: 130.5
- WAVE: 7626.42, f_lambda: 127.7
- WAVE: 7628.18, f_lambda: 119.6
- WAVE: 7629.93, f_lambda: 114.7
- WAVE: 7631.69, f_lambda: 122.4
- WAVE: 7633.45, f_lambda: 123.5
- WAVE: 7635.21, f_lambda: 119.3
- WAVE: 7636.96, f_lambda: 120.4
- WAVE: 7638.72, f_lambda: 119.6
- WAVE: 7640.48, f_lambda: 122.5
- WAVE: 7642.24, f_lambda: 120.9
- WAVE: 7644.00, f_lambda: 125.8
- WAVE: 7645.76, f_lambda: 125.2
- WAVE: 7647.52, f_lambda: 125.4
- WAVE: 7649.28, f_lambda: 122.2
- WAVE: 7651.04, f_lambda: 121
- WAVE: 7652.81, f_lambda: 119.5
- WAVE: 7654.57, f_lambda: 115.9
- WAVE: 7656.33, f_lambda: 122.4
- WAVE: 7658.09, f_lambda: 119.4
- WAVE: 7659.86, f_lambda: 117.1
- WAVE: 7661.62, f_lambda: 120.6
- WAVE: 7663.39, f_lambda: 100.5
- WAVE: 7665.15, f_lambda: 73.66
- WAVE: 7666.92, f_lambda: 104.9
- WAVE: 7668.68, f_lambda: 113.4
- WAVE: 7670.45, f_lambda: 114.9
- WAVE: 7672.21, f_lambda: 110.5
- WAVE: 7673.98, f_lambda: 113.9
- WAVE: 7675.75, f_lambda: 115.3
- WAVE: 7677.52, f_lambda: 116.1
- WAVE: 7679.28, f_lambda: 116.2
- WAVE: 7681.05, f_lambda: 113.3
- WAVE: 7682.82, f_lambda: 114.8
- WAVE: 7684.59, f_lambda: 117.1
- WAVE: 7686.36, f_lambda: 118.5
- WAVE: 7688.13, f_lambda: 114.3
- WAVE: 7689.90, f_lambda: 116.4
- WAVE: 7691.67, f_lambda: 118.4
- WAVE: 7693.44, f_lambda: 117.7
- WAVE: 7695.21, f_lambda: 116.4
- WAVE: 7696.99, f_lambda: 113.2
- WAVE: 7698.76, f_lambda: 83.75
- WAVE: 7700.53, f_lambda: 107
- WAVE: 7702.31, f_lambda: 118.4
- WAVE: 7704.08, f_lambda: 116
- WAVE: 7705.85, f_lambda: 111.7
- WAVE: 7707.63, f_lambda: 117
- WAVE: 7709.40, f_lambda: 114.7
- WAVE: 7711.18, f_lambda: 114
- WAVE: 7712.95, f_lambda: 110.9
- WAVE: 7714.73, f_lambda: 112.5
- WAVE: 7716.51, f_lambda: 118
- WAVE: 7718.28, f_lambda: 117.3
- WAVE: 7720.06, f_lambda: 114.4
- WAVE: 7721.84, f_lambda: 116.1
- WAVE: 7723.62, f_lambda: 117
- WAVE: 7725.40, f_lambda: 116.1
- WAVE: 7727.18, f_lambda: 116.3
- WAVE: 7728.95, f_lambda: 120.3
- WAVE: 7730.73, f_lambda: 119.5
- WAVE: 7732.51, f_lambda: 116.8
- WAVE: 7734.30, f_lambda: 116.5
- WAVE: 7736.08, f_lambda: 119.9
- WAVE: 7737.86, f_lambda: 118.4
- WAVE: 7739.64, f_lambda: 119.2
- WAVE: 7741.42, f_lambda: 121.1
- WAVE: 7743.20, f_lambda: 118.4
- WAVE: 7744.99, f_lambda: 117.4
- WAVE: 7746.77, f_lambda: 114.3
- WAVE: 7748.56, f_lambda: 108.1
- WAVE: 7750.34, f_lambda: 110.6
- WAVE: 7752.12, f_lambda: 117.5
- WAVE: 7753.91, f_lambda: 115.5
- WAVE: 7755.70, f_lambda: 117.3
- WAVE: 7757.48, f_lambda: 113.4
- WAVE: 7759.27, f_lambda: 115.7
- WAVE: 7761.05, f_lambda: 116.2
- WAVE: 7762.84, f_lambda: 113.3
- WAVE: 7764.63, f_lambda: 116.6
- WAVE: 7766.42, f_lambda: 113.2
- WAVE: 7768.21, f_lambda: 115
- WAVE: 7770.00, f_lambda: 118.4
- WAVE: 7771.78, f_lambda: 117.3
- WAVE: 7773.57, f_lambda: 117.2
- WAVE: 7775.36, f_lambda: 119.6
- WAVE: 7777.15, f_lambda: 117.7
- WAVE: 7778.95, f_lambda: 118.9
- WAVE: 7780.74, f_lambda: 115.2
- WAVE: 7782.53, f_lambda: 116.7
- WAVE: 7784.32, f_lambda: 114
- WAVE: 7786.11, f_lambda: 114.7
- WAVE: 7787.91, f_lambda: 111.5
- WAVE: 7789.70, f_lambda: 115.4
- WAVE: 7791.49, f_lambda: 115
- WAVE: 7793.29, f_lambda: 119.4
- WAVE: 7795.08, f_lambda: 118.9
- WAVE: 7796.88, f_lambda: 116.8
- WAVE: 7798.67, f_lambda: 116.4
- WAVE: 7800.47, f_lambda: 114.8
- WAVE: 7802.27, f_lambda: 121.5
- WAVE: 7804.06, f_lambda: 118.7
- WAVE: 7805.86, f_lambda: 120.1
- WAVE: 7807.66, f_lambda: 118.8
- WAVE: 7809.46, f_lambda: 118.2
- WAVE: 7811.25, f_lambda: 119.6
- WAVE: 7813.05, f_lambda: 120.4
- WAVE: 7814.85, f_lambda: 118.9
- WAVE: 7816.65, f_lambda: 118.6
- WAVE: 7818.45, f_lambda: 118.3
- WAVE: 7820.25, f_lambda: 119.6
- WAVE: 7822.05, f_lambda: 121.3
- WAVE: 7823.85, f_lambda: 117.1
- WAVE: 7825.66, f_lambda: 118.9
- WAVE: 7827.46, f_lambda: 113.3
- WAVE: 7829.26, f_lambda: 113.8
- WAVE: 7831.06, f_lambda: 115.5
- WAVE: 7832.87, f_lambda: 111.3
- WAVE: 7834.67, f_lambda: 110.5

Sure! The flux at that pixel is 116.8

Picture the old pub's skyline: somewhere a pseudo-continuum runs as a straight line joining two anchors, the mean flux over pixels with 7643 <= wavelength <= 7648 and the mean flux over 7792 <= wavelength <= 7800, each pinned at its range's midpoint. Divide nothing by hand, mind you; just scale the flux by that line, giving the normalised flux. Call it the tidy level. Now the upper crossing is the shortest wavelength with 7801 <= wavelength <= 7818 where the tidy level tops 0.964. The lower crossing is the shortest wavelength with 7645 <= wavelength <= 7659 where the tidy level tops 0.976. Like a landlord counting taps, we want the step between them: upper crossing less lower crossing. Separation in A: 156.5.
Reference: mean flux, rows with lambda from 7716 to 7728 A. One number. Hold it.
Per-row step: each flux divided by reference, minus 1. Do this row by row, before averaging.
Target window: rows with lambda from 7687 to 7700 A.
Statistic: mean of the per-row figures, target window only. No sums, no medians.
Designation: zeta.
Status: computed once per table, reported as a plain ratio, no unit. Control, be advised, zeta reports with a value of -0.04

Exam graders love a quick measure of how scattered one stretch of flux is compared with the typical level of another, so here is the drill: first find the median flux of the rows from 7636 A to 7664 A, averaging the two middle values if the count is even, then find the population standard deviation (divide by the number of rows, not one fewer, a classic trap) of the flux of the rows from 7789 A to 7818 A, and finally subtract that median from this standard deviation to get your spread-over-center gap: -119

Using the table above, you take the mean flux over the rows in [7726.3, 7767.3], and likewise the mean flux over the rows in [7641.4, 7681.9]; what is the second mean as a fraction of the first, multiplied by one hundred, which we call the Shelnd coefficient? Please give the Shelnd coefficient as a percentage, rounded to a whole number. 99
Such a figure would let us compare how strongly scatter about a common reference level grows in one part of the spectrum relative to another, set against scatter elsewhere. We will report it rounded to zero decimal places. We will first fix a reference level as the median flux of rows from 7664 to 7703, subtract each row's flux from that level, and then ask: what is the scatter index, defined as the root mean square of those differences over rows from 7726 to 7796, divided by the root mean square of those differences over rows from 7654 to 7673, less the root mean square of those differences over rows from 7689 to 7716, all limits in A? -8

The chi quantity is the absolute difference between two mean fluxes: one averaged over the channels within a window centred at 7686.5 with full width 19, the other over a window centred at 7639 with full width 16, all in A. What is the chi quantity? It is 5.9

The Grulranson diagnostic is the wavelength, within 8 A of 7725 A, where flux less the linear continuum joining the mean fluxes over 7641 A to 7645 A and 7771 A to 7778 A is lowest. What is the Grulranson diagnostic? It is 7720.06 A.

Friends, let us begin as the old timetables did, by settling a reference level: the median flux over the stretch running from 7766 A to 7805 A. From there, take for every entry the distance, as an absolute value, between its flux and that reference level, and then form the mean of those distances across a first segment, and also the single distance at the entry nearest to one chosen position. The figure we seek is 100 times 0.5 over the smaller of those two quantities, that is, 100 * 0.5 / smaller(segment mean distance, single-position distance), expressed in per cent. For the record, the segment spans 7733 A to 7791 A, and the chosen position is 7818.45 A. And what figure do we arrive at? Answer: 32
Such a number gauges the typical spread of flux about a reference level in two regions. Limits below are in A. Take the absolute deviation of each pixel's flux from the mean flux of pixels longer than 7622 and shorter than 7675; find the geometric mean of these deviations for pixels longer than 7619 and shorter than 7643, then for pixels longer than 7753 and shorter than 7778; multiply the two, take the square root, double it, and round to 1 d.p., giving 4.8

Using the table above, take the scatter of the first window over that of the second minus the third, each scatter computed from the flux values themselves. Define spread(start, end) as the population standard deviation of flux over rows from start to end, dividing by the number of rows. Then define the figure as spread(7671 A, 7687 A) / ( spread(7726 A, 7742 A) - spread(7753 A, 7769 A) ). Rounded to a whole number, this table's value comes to 10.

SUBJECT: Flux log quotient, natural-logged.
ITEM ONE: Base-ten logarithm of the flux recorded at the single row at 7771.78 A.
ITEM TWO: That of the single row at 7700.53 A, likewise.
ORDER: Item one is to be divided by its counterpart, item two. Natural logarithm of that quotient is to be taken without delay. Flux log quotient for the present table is 0.019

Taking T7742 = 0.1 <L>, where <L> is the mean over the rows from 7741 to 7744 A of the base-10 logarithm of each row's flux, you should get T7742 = 0.208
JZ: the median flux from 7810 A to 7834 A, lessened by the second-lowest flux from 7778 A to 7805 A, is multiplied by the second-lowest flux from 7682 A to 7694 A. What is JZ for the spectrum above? 528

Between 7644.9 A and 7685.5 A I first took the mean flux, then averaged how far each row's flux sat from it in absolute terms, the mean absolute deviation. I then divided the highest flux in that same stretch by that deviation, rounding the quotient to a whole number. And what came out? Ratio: 20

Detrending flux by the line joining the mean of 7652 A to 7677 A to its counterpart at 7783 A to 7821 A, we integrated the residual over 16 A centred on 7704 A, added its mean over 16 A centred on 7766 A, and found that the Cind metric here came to -43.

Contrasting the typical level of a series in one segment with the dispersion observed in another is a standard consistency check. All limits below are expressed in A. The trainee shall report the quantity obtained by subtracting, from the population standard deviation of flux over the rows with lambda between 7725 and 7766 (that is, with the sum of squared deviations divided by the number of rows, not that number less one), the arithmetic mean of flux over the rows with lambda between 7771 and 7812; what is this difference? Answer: -114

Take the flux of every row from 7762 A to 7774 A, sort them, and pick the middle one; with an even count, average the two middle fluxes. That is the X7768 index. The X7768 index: 117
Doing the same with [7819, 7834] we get 116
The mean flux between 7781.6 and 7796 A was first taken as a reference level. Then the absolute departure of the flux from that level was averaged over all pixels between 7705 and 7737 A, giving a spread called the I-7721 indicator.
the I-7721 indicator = 2.1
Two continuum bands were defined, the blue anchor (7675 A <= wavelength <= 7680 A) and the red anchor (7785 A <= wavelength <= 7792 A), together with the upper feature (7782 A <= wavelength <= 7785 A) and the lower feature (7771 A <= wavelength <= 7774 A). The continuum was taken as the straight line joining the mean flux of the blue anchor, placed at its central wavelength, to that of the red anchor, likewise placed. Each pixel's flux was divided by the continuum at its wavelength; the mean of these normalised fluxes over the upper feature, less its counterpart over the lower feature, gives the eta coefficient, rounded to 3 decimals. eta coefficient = -0.015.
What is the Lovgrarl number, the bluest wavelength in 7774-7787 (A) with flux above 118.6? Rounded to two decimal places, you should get 7775.36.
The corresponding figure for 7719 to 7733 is 7728.95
